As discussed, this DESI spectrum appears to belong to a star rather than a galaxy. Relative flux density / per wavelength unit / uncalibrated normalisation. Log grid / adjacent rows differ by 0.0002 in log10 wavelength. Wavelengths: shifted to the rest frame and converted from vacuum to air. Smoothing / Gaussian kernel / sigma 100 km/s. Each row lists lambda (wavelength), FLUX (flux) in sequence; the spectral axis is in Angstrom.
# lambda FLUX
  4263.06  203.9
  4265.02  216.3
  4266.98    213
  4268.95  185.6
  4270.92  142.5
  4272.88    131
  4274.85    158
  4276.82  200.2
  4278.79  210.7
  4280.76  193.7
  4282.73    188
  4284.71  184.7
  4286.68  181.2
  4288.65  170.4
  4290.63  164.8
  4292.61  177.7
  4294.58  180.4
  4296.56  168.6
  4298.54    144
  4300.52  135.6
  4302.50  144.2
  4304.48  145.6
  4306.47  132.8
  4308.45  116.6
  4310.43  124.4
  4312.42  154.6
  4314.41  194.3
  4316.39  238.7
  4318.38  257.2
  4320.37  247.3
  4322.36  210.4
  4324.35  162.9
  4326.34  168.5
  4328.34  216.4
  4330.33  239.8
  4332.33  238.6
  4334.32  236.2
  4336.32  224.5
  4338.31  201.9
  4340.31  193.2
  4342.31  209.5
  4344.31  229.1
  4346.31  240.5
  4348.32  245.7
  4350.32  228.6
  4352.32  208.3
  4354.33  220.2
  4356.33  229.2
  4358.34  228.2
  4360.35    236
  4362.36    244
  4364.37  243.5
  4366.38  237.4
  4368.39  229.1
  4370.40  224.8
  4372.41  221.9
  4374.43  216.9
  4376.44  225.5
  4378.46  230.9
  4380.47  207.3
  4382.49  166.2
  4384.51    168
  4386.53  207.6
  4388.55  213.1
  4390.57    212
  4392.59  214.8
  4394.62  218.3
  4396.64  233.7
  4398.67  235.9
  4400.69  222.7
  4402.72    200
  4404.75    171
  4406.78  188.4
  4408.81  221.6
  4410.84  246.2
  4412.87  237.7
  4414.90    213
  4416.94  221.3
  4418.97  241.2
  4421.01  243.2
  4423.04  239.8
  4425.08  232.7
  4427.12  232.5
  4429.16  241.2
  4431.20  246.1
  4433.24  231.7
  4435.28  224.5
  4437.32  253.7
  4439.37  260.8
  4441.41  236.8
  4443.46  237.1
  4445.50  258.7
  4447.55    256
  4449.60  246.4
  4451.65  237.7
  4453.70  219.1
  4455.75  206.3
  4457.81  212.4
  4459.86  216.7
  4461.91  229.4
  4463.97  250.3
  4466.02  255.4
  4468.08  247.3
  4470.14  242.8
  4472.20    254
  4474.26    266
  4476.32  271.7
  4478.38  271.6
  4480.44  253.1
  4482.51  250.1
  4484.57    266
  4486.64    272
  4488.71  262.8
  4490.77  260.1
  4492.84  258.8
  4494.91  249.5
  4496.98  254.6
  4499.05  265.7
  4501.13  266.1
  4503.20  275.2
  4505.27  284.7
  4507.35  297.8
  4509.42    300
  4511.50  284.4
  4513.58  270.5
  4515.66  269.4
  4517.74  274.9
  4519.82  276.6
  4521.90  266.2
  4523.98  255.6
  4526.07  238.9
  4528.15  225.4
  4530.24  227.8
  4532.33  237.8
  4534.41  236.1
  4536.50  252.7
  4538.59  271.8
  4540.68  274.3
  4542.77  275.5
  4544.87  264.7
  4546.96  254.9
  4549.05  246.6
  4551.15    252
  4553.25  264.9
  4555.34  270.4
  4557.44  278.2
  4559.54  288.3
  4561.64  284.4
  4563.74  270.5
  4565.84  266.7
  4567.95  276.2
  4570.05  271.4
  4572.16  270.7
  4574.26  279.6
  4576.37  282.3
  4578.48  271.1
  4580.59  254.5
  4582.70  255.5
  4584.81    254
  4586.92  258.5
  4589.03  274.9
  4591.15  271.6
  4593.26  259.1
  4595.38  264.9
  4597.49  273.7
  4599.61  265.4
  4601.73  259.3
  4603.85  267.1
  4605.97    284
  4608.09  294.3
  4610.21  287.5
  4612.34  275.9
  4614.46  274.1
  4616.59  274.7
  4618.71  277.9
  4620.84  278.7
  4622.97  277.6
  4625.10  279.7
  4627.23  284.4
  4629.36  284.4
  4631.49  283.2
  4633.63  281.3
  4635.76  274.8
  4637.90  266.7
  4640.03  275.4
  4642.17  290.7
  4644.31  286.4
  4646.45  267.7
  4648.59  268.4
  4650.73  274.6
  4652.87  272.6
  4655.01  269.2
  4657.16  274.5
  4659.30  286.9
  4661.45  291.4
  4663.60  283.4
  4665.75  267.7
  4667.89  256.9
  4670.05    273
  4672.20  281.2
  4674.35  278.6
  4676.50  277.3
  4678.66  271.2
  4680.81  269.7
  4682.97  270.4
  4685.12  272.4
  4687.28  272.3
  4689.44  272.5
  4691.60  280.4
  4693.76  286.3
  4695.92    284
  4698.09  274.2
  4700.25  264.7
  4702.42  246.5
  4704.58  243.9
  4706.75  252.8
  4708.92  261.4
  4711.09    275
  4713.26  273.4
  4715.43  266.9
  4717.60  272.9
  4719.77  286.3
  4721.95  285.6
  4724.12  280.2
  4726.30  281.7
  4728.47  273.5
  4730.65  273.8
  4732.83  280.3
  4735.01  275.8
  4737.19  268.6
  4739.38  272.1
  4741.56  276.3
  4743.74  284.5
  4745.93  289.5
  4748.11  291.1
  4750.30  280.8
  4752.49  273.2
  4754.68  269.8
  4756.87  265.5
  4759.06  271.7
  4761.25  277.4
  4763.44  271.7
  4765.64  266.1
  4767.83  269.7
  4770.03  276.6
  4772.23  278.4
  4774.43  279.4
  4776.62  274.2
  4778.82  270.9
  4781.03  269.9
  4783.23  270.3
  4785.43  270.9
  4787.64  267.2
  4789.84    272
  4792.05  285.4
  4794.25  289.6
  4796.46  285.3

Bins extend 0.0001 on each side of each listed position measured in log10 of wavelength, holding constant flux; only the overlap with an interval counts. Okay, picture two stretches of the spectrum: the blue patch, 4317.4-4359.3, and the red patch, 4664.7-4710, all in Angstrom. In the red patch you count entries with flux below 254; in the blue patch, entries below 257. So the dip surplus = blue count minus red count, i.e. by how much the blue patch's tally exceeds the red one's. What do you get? 17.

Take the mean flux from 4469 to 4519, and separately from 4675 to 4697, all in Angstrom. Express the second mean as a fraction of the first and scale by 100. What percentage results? 103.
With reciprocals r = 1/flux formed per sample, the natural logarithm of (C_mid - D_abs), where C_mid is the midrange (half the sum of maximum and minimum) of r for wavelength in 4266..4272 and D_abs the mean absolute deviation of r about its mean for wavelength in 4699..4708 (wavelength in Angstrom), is -5.16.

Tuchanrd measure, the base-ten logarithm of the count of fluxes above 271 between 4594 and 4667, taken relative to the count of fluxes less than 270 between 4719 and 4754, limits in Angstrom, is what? 1.4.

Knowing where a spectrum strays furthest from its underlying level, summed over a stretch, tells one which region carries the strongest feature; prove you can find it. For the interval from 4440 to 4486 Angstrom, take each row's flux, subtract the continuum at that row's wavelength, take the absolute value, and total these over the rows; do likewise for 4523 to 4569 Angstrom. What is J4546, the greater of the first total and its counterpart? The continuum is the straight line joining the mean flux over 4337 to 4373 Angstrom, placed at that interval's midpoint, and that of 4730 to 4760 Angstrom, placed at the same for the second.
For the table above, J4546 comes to 360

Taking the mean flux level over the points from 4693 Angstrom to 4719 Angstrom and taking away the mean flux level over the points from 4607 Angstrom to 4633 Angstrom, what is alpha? -14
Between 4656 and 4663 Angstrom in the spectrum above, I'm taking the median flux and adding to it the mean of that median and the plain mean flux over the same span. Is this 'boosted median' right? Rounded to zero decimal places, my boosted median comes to 572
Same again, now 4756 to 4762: 543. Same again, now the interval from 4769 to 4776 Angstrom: 557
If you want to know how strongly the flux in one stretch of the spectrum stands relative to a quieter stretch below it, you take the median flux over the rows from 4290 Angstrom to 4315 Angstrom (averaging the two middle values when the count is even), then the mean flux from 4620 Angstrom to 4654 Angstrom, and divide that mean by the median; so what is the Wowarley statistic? 1.909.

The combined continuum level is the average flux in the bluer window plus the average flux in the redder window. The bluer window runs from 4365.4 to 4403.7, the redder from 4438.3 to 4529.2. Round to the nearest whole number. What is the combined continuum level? 471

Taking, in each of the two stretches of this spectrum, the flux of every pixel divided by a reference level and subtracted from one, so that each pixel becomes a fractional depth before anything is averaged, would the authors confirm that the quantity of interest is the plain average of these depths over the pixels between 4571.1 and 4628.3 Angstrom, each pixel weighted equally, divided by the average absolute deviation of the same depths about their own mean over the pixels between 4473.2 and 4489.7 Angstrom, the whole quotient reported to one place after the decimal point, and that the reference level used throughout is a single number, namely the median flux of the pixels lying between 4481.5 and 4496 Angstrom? -1.8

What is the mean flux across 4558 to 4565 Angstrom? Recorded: 281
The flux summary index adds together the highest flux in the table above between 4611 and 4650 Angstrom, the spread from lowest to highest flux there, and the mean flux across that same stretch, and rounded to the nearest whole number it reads 593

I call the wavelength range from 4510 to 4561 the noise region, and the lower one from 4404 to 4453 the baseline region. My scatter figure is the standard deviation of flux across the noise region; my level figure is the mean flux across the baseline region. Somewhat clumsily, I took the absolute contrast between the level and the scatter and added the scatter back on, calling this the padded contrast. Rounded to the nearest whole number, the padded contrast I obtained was 234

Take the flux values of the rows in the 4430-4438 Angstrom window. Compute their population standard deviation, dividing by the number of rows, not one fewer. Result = 11.5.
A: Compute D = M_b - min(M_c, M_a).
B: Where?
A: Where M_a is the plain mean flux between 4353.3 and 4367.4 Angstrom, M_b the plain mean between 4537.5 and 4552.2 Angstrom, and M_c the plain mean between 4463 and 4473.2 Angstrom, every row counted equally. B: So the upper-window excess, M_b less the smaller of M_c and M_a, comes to 29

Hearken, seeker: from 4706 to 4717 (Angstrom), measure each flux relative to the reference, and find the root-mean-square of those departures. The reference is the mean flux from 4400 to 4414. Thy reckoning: 54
